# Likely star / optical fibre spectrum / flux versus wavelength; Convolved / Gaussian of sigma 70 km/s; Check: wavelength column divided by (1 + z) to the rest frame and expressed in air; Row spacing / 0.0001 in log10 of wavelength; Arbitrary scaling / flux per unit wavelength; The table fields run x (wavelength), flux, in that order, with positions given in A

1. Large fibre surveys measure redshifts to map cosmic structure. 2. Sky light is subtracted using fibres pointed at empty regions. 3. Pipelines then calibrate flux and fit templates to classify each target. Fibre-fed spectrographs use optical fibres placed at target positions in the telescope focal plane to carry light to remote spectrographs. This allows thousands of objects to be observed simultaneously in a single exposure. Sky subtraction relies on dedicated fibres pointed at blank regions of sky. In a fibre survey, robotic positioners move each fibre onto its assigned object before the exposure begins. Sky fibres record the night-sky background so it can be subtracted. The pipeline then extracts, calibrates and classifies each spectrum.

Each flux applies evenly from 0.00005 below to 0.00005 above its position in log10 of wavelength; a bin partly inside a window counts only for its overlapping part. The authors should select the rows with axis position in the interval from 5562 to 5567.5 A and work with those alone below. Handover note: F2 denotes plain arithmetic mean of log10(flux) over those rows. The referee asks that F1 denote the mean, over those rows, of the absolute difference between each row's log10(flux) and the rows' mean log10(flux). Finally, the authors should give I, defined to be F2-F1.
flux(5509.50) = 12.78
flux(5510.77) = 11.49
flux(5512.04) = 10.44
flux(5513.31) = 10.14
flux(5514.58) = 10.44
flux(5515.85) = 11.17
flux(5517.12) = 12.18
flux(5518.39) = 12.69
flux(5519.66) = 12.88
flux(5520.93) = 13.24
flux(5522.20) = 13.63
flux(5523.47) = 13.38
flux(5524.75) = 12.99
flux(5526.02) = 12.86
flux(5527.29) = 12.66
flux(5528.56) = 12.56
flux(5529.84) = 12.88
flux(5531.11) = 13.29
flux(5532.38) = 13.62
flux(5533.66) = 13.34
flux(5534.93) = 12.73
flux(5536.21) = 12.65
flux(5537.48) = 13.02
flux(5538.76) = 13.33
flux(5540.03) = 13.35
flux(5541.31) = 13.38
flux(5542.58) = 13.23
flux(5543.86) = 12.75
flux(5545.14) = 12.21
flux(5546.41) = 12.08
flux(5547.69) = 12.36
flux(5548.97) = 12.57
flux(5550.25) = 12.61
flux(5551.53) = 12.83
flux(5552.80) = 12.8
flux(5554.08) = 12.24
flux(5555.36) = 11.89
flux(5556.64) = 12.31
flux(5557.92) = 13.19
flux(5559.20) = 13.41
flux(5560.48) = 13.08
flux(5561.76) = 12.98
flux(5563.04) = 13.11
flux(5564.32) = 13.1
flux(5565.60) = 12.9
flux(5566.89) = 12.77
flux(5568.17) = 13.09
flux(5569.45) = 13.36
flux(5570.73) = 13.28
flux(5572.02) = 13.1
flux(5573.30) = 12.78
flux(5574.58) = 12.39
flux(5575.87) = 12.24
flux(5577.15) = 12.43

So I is 1.11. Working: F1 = 0.0045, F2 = 1.113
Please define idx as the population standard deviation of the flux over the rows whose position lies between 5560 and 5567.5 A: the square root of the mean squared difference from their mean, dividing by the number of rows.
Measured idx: 0.12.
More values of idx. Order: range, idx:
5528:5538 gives 0.35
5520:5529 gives 0.36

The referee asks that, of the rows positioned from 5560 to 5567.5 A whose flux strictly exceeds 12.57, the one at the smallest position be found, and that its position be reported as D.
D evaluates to 5560.48 A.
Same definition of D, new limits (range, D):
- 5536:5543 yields 5536.21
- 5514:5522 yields 5518.39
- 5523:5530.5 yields 5523.47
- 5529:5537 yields 5529.84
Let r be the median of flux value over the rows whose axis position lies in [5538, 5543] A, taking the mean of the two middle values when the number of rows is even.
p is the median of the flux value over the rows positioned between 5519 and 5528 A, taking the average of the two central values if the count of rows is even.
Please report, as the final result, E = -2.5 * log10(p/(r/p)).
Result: -2.76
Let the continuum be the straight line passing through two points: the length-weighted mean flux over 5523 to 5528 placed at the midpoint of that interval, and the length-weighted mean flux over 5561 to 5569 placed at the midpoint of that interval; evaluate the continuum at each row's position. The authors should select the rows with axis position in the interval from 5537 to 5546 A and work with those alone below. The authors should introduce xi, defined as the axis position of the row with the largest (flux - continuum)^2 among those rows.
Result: 5545.14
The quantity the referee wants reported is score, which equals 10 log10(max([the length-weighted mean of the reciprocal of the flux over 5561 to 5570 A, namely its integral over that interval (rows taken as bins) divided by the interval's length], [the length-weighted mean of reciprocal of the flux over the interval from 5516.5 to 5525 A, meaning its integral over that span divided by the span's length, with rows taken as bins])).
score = -11.1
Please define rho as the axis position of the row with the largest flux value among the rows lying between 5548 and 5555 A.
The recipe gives 5551.53 A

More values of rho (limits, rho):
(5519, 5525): 5522.20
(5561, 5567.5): 5563.04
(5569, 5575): 5569.45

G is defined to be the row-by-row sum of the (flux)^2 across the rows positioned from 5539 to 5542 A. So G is 357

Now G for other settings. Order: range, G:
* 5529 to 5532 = 343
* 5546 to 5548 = 299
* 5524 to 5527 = 334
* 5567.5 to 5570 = 350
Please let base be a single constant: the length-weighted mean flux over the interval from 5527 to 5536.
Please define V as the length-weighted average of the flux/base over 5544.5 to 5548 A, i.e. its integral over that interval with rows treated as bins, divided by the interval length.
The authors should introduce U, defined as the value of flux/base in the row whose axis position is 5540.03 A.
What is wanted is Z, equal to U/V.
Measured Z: 1.093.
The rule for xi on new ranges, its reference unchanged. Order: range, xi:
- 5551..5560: 5555.36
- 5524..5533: 5532.38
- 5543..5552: 5546.41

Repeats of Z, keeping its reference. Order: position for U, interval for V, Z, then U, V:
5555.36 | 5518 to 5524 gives 0.901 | 0.91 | 1.01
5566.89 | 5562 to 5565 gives 0.975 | 0.98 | 1.01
